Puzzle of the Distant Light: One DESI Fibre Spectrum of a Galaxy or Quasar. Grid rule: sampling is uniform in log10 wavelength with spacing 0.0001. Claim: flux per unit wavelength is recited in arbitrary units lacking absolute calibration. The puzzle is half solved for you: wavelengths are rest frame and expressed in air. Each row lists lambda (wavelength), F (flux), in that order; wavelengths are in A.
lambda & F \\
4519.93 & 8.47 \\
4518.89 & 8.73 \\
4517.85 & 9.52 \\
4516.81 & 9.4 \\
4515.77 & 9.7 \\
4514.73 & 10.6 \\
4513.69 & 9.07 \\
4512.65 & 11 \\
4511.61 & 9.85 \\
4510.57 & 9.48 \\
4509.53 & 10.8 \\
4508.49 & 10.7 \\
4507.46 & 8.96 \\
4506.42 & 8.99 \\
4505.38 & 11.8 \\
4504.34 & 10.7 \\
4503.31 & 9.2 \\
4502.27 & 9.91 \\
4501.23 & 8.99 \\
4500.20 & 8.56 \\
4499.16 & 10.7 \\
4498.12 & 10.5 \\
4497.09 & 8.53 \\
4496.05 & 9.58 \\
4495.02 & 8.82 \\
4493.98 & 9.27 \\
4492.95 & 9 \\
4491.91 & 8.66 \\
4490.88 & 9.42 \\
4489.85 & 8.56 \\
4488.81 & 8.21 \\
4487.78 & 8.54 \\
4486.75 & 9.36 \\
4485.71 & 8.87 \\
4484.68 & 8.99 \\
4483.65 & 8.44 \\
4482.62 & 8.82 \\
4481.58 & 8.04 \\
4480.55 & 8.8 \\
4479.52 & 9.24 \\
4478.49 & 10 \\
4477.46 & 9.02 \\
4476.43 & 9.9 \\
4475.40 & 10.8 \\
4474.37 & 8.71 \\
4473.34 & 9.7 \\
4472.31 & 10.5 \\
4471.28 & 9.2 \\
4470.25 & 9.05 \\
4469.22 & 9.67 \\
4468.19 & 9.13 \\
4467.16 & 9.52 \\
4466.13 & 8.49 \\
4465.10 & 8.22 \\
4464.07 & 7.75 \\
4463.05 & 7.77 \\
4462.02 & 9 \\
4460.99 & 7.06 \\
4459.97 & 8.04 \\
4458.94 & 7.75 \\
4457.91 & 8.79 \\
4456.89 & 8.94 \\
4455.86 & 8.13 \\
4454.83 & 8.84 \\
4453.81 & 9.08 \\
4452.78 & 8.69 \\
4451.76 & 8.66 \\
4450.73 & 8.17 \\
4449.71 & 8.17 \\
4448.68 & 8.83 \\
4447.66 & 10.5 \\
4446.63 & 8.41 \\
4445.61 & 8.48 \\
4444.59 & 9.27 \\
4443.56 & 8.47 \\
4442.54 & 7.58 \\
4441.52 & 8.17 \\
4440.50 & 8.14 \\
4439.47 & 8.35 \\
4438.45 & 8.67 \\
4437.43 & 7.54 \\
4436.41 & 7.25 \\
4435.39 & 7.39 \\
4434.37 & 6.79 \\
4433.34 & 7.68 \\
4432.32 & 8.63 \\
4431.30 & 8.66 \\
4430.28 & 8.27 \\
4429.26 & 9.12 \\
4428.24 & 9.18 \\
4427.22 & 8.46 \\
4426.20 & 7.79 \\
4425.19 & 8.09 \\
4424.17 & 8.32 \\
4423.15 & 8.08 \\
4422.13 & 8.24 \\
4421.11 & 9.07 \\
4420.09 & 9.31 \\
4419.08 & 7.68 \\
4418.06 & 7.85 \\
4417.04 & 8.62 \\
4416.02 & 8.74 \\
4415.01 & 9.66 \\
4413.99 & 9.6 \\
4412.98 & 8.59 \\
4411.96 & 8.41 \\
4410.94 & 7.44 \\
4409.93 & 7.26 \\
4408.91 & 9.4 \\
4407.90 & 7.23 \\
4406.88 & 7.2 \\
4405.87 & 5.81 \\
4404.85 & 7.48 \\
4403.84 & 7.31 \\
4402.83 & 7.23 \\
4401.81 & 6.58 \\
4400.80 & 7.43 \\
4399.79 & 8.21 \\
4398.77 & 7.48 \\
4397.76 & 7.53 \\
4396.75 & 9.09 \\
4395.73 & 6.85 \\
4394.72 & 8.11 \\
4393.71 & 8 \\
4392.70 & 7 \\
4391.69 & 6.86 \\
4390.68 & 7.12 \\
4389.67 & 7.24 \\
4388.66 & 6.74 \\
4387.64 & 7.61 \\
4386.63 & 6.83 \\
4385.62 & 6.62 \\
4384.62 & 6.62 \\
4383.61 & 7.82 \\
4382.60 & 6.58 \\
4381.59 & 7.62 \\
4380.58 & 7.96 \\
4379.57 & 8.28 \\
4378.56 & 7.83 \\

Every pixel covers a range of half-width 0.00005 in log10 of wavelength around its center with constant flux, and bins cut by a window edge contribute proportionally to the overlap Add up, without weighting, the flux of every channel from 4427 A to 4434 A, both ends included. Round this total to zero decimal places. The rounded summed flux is 60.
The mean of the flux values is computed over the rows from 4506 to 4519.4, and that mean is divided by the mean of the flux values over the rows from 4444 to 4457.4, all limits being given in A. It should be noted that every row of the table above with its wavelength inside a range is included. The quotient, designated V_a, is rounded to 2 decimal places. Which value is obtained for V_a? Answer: 1.11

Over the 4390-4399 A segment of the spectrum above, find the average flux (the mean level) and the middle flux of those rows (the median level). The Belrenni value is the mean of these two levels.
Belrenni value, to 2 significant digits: 7.5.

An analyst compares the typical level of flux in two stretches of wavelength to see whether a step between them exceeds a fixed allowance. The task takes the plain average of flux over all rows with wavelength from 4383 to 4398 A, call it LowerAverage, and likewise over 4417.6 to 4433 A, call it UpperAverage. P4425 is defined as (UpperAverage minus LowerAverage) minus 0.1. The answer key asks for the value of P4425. 1.0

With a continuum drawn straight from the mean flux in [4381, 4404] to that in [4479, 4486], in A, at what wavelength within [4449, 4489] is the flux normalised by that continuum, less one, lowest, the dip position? 4460.99 A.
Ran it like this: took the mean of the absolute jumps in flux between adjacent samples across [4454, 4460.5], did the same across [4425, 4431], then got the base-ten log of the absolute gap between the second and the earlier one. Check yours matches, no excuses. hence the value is -1.1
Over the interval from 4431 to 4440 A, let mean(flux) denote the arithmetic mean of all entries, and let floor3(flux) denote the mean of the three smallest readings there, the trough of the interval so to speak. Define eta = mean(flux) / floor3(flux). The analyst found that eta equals 1.10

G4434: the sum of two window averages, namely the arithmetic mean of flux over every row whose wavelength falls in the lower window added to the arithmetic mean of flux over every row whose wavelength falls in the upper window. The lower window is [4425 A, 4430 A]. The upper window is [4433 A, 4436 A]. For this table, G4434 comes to 15.8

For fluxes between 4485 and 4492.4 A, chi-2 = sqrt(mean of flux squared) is 8.8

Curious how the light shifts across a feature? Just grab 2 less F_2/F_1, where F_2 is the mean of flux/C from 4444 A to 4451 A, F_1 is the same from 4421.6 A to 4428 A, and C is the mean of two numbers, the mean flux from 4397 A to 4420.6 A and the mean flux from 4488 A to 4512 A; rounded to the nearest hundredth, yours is 0.92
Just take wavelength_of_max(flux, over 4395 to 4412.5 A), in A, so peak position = 4408.91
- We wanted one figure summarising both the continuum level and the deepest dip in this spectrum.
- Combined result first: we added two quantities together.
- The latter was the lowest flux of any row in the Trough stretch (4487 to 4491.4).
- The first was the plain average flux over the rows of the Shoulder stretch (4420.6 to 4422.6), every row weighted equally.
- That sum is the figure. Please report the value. 17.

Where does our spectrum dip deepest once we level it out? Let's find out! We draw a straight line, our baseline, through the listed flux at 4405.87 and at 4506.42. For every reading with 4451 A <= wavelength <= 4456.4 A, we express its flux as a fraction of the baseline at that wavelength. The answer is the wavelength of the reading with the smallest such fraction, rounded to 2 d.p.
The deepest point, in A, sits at 4455.86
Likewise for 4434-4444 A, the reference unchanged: 4434.37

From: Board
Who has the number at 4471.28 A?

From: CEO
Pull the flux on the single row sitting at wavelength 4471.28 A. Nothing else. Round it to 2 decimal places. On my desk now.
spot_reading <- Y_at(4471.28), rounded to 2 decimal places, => 9.20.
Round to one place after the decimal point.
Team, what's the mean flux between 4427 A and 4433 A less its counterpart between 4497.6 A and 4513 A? -1.3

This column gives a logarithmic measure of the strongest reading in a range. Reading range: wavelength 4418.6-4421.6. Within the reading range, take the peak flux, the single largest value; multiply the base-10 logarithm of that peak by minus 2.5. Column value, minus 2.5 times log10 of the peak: -2.42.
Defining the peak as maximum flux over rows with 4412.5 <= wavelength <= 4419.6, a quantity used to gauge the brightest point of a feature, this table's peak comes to 9.66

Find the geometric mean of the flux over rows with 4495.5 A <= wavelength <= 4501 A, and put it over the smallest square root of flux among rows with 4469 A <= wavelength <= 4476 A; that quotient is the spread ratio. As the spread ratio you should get 3.2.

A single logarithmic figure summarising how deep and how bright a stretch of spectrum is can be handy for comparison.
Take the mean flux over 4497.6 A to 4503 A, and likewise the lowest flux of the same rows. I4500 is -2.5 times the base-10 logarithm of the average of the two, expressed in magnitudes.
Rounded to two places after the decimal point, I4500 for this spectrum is -2.40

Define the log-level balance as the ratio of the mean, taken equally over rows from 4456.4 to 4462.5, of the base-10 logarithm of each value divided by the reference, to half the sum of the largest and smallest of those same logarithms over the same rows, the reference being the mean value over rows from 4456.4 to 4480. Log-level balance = 0.73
